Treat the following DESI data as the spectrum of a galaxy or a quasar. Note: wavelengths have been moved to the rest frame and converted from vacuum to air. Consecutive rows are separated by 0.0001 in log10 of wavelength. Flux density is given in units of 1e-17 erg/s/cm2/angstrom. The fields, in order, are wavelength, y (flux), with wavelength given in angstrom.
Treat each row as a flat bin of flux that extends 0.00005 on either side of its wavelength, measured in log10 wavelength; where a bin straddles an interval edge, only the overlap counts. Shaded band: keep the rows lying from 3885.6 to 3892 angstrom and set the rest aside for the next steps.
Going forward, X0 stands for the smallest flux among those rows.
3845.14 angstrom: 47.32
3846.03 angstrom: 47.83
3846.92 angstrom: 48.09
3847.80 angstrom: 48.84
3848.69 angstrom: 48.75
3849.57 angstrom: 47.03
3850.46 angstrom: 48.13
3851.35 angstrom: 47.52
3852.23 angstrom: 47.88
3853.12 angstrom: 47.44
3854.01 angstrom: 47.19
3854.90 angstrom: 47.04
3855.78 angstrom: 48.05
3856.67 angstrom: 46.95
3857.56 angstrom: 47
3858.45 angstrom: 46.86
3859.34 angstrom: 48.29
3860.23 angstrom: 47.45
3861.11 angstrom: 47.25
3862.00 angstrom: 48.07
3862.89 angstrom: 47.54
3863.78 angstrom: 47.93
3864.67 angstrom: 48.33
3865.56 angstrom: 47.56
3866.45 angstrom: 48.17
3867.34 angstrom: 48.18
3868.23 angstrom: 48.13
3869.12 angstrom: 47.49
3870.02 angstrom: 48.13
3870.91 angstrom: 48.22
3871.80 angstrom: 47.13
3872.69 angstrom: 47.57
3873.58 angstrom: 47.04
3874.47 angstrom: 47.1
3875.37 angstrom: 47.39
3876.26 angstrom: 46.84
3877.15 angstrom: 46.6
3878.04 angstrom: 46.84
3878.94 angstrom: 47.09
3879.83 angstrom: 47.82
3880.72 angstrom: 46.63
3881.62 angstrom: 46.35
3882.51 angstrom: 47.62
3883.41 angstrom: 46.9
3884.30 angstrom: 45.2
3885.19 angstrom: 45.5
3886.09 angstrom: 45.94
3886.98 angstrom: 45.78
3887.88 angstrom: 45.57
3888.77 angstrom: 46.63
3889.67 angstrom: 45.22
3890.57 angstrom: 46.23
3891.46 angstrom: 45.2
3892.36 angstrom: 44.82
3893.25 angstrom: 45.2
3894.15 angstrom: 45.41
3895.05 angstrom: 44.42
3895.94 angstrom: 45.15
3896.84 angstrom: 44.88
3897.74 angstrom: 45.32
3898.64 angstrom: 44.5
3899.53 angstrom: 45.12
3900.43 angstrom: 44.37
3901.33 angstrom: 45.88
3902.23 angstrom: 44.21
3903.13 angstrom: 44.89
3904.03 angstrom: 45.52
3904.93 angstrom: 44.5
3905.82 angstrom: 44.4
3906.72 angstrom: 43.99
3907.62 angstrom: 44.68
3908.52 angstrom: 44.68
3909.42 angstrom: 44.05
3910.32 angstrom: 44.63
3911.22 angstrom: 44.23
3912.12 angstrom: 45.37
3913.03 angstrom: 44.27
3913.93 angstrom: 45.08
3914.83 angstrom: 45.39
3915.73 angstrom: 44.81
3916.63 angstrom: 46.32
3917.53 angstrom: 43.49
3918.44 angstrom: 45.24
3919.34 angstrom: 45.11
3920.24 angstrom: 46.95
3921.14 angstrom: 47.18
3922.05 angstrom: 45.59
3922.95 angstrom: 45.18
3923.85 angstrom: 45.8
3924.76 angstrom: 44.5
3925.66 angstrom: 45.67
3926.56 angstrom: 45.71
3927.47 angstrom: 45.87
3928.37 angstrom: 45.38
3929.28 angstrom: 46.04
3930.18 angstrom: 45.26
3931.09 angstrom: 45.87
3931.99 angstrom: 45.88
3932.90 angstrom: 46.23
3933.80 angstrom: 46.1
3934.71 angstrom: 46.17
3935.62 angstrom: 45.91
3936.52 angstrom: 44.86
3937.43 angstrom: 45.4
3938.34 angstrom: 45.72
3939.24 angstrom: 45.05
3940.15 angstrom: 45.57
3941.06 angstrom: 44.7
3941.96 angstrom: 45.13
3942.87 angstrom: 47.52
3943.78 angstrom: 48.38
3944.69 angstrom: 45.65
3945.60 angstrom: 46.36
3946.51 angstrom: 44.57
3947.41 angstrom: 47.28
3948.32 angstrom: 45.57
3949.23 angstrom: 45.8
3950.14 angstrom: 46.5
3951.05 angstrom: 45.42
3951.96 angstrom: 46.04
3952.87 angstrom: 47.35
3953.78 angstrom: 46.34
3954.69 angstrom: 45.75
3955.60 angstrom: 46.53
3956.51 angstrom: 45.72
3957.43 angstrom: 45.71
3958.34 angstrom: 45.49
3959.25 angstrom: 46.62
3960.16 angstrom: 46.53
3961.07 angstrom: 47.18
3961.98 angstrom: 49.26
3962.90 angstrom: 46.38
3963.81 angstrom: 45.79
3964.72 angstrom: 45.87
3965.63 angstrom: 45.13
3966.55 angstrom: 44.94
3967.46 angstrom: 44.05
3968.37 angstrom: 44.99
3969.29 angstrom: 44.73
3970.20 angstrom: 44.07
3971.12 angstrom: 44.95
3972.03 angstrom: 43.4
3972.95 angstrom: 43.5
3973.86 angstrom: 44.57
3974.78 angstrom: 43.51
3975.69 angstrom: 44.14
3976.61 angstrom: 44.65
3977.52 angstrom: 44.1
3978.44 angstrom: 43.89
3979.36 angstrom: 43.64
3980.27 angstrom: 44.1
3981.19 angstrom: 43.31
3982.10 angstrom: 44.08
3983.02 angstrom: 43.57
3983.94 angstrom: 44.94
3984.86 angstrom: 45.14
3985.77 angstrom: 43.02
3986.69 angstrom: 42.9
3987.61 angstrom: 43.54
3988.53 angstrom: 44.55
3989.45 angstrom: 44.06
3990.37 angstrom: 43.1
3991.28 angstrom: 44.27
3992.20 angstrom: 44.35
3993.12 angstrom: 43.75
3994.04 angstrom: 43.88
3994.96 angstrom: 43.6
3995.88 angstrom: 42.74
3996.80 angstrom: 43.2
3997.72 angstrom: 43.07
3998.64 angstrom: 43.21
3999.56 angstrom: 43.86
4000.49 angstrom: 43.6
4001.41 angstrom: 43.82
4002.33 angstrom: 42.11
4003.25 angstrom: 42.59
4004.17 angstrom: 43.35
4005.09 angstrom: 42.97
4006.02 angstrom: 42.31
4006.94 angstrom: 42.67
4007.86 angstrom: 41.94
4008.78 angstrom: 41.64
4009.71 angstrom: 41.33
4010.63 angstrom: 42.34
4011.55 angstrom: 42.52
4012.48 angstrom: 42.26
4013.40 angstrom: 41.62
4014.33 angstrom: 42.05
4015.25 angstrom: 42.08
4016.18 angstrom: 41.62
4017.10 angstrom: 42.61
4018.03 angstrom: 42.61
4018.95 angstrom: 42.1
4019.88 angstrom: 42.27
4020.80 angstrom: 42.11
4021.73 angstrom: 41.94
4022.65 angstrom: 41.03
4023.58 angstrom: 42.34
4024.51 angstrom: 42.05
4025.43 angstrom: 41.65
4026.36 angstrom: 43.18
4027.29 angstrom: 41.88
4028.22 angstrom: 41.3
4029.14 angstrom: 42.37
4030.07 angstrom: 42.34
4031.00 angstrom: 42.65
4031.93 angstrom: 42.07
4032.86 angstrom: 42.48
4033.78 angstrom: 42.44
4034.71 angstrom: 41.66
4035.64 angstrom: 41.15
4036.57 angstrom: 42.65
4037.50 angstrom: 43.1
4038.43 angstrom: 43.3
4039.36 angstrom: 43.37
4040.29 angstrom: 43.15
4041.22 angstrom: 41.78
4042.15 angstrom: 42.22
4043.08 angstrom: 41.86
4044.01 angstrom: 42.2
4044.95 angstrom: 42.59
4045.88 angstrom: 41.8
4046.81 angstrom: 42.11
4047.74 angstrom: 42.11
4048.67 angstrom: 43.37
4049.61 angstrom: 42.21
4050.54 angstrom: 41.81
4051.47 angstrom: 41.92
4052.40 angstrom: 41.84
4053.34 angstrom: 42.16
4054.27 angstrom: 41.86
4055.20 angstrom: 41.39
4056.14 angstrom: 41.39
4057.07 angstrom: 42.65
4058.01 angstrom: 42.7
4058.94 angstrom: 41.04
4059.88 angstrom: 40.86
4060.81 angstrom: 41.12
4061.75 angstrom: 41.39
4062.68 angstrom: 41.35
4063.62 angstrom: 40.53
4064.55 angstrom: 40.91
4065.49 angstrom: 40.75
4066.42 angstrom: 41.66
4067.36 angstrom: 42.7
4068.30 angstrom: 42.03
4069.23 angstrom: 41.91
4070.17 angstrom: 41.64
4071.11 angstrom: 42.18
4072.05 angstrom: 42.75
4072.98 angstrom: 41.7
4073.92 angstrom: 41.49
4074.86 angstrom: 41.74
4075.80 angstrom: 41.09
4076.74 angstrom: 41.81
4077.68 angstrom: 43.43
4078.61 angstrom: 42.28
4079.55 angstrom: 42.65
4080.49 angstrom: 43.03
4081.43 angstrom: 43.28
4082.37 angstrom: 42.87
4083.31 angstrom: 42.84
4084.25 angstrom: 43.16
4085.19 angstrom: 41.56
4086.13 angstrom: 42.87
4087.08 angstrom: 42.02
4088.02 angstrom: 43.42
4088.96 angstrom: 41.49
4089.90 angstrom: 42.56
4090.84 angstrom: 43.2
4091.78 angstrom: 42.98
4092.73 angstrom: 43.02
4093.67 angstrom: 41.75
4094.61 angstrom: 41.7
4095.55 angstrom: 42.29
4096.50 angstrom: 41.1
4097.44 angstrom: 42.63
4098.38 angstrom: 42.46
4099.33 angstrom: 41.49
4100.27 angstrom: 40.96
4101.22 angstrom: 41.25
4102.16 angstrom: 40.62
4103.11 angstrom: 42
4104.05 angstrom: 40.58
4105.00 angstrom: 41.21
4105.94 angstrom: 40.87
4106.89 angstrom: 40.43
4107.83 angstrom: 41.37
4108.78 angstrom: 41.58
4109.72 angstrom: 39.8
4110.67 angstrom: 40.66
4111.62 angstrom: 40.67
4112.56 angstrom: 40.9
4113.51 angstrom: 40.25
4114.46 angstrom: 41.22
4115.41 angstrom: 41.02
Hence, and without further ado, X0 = 45.2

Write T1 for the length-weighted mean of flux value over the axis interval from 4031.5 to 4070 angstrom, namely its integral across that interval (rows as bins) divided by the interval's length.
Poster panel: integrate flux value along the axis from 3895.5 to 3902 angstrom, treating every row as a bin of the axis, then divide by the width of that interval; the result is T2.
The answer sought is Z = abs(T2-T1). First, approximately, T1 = 42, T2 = 45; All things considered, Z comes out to 3.0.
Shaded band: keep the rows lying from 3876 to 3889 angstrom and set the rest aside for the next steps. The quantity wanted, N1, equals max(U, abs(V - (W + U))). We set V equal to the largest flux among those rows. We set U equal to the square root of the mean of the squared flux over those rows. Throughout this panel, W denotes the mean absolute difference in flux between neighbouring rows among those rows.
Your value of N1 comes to 46.5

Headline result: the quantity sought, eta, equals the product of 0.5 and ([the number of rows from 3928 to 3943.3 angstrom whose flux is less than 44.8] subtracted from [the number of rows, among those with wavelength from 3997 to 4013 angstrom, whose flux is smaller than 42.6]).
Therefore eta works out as 4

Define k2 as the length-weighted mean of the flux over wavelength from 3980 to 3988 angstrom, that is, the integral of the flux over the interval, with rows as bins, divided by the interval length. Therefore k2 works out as 43.8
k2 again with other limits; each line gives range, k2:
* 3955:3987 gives 44.9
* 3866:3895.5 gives 46.6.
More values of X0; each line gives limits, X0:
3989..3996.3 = 42.74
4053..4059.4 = 41.04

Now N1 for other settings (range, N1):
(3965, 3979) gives 44.3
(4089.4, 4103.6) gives 42.0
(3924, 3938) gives 45.7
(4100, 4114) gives 40.9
